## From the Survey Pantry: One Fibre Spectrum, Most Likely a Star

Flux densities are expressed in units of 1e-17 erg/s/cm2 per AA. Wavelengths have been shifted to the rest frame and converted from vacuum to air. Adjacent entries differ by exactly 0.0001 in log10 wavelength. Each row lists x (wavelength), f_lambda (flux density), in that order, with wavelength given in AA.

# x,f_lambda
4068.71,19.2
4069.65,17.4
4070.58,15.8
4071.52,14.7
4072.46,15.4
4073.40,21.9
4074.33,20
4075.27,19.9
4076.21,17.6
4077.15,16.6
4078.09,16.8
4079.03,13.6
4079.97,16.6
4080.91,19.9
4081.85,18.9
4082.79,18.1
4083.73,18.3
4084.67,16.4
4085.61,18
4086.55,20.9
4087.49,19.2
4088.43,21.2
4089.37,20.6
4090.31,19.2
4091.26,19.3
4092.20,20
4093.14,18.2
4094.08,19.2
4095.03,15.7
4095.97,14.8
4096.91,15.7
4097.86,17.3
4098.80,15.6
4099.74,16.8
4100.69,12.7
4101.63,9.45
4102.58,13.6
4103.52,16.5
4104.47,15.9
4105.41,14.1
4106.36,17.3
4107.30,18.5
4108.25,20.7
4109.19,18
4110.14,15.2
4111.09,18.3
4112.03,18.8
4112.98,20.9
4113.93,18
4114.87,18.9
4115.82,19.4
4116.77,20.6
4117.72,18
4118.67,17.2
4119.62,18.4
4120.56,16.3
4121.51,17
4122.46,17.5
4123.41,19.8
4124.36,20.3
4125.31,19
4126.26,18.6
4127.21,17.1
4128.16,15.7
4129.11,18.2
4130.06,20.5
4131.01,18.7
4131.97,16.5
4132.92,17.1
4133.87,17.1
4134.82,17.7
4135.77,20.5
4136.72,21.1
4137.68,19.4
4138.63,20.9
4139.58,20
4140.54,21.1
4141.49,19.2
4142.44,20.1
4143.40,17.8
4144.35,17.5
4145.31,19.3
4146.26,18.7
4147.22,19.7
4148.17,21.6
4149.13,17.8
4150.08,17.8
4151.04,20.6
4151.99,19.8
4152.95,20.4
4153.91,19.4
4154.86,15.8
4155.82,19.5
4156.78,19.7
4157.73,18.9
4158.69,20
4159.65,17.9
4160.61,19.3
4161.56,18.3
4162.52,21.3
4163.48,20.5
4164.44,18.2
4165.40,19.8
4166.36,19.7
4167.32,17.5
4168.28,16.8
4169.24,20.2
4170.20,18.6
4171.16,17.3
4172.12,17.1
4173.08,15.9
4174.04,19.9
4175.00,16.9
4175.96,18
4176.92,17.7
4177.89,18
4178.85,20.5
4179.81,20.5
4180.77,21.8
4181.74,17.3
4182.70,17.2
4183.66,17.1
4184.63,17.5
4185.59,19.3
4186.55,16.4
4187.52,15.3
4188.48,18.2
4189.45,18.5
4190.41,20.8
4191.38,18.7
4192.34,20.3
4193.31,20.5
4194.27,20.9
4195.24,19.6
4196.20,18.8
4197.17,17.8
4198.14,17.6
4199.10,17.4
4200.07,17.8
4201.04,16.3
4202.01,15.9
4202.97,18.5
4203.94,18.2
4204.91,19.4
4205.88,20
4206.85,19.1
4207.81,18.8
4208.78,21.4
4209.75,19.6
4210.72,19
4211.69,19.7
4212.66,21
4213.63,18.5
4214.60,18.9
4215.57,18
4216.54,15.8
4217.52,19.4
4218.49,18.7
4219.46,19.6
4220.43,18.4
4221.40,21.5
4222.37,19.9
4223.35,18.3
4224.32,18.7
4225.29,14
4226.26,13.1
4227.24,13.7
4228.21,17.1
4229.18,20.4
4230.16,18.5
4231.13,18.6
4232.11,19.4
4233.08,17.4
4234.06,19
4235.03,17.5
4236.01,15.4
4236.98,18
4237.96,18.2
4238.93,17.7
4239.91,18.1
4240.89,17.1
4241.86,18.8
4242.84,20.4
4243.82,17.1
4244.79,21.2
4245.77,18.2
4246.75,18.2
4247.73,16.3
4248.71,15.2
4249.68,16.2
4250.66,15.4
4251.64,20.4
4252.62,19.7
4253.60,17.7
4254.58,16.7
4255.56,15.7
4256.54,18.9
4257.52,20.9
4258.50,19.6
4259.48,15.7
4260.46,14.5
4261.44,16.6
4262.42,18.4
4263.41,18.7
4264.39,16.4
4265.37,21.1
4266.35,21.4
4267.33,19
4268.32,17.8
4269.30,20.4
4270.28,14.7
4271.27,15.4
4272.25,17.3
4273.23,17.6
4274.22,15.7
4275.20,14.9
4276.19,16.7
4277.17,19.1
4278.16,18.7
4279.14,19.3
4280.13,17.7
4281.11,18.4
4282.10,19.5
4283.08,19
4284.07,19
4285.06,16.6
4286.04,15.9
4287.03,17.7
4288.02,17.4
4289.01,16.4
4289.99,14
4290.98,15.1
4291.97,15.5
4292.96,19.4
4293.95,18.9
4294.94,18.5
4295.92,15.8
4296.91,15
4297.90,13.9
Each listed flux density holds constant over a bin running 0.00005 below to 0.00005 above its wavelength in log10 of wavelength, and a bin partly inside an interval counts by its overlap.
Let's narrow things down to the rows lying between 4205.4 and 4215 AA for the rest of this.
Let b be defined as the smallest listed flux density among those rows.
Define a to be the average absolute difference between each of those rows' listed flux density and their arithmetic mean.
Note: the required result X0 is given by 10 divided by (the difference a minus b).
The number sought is -0.56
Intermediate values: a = 0.74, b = 18.5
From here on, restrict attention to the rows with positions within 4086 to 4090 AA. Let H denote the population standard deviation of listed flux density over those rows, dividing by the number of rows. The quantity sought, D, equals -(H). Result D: -0.8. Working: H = 0.8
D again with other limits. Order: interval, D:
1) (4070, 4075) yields -2.9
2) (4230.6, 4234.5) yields -0.7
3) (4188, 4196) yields -1.0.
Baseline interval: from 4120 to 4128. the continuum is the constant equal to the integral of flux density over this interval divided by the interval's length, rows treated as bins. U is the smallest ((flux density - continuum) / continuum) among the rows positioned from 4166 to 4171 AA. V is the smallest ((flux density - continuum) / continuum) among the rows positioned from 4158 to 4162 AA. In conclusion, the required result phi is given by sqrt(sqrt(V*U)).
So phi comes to 0.17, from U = -0.073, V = -0.01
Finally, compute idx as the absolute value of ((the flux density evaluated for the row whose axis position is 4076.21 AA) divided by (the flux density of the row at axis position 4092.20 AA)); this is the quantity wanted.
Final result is 0.88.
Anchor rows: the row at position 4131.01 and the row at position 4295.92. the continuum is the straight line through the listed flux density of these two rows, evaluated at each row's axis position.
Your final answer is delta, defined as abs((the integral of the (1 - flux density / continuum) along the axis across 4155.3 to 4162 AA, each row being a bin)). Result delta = 0.32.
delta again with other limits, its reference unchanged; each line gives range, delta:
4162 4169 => 0.41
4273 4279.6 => 0.52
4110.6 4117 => 0.07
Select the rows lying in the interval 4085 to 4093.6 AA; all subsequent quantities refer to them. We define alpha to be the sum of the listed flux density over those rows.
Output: 177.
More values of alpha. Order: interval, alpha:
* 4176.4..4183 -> 133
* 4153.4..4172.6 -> 376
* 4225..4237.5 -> 222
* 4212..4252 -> 737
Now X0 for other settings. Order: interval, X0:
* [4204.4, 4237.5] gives -0.86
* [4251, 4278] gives -0.79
